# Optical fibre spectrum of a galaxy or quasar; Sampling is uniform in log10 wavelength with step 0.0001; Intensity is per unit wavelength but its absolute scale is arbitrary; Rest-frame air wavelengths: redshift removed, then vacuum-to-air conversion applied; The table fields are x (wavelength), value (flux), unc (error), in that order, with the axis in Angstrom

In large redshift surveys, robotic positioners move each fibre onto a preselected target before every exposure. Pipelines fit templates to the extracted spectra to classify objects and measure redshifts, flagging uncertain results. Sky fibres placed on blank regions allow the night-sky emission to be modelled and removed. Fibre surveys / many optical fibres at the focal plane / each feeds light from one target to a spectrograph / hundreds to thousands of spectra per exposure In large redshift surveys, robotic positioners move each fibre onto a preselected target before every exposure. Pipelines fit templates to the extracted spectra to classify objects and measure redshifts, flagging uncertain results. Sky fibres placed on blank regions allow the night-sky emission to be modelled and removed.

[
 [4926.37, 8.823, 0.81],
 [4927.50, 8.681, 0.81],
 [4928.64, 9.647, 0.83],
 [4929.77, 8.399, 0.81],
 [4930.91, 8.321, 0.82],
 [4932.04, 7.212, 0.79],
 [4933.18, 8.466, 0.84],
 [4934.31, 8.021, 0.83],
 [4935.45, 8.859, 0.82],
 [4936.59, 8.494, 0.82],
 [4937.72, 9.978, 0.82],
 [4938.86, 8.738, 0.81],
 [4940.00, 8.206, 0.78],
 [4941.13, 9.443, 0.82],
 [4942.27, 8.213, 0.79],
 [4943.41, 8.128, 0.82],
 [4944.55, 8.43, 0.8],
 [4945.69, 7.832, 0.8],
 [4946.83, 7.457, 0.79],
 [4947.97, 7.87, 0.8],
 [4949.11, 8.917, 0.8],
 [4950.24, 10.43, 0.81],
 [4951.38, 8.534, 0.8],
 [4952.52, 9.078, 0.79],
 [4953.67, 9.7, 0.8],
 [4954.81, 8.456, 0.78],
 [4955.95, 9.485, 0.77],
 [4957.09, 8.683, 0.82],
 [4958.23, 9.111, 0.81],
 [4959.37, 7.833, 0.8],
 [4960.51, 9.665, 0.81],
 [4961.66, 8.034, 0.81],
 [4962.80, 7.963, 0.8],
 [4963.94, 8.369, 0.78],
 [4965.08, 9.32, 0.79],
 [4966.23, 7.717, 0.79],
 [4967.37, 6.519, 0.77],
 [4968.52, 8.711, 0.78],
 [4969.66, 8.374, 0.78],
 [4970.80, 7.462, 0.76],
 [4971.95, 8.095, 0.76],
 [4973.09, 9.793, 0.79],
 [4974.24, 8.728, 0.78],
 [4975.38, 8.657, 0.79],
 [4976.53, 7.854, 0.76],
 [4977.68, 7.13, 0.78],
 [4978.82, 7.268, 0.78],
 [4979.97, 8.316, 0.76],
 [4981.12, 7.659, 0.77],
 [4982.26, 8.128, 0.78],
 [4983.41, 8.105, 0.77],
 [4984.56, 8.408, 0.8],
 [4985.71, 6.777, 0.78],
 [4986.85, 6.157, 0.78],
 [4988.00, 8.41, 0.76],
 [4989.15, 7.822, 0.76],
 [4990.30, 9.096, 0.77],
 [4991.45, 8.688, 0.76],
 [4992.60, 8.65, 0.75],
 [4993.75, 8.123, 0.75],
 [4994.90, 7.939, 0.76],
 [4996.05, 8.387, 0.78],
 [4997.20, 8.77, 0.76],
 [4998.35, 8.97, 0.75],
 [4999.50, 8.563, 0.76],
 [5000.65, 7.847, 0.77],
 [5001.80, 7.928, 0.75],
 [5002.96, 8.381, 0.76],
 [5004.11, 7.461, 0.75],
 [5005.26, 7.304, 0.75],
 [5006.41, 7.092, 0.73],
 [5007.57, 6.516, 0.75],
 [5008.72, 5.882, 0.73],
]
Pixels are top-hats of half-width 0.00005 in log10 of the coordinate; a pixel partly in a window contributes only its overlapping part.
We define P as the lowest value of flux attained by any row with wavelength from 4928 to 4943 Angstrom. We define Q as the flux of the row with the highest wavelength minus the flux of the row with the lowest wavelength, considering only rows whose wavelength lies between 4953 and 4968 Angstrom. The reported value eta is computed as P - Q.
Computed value 10.39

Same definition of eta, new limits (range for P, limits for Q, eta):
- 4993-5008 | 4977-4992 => 4.96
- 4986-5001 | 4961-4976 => 5.53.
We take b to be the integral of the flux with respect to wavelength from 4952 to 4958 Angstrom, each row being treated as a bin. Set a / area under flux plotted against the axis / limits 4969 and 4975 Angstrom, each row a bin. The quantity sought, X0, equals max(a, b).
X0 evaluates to 54.4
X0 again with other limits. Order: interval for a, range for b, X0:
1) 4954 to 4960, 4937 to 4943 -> 53.3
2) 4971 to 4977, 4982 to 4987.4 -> 51.4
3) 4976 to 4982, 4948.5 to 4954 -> 51.2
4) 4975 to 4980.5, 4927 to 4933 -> 50.7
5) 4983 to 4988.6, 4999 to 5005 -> 47.9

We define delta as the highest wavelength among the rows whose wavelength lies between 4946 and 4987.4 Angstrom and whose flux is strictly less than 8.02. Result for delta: 4986.85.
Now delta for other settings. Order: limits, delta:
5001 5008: 5007.57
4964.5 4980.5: 4978.82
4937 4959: 4947.97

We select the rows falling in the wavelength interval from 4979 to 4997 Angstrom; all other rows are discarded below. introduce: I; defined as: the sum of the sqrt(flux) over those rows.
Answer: 42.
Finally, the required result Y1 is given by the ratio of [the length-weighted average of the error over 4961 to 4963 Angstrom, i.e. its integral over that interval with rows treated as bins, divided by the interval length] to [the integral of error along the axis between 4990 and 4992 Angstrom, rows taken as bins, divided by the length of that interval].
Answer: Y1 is 1.05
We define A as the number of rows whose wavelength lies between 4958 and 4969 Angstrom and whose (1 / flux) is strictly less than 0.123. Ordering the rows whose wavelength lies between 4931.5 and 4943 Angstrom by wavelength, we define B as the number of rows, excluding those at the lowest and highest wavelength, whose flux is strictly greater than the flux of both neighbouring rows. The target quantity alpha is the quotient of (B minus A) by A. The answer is -0.20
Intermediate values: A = 5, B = 4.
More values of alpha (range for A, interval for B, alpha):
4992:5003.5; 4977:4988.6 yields -0.50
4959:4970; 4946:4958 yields -0.40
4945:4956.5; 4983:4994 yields -0.57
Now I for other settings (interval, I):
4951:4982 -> 78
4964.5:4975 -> 26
